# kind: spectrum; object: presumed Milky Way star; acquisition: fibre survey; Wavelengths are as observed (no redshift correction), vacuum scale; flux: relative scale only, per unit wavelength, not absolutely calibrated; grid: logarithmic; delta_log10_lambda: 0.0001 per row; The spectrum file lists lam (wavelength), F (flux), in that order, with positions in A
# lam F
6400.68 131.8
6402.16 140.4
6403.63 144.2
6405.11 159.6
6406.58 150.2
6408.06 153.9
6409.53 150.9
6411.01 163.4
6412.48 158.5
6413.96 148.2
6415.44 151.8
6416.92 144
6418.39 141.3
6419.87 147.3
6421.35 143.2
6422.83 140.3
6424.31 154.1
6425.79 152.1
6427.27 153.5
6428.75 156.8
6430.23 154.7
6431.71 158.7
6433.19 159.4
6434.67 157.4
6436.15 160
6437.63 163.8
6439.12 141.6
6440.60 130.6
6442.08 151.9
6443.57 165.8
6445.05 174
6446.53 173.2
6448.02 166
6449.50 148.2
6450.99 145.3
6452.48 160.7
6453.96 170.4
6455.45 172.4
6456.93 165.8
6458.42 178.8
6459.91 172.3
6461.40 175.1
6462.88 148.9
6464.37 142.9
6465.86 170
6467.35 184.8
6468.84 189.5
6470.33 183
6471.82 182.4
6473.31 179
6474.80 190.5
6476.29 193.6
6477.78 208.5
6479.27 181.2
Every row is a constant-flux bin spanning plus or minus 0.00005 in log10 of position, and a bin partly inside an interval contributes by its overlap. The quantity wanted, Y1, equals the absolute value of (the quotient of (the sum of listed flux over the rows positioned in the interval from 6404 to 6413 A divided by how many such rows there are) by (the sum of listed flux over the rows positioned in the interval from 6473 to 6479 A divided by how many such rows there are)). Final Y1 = 0.81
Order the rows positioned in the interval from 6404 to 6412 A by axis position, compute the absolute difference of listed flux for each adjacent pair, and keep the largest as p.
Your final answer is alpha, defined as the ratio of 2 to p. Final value 0.16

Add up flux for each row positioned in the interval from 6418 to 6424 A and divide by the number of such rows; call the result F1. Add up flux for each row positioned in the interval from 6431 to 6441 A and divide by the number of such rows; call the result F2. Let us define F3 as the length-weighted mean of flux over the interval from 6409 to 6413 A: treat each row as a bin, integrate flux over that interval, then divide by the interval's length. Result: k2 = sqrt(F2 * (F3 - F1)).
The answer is 48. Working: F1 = 143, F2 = 153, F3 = 158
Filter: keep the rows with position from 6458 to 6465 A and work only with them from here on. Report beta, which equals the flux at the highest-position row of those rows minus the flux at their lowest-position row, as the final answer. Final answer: -36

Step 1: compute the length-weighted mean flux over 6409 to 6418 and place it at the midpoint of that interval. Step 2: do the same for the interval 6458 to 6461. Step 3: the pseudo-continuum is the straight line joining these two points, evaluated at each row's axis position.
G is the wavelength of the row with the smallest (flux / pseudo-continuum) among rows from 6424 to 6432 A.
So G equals 6425.79 A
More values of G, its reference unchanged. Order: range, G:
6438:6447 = 6440.60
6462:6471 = 6464.37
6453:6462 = 6456.93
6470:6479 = 6473.31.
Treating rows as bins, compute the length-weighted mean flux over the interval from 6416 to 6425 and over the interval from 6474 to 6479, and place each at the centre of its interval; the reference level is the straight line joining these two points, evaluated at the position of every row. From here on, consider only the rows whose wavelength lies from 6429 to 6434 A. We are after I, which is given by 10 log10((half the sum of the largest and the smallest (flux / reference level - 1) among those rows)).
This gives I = -19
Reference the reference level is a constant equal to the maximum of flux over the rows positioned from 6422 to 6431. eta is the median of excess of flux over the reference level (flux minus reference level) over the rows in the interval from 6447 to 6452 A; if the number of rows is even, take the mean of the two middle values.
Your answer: -9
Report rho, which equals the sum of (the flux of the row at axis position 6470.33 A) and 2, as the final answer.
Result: 185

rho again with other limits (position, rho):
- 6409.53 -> 153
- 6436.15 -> 162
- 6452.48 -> 163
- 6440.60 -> 133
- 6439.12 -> 144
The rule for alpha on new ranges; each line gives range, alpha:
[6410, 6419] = 0.19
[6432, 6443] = 0.09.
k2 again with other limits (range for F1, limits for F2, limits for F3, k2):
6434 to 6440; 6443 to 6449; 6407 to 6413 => 11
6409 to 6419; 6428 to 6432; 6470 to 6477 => 74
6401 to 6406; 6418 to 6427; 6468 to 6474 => 72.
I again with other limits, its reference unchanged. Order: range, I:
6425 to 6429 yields -17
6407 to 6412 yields -8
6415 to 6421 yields -15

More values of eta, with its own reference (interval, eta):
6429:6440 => 2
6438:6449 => 9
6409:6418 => -5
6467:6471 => 28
